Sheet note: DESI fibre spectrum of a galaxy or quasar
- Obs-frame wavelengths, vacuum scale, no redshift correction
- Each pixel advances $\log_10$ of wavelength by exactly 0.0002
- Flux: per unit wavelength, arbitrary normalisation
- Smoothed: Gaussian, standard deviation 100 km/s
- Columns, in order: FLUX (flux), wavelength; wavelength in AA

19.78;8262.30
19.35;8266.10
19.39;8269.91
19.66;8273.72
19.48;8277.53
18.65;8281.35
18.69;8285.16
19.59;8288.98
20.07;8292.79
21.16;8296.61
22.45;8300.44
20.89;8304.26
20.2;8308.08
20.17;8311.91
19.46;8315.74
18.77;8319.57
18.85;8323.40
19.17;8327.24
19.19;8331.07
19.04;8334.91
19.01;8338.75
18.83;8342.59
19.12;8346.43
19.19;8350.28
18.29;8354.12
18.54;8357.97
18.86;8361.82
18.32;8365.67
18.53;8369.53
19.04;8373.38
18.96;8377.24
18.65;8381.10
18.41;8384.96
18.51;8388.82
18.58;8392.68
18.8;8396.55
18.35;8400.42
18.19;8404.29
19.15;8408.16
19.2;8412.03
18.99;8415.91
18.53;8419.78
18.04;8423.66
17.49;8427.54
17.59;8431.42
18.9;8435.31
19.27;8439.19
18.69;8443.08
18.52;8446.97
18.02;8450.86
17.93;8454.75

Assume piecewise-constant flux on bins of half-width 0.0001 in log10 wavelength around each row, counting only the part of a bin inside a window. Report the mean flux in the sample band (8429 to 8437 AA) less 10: 8.2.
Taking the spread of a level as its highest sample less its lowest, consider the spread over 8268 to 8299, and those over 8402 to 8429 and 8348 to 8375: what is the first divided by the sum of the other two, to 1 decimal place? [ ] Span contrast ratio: 1.0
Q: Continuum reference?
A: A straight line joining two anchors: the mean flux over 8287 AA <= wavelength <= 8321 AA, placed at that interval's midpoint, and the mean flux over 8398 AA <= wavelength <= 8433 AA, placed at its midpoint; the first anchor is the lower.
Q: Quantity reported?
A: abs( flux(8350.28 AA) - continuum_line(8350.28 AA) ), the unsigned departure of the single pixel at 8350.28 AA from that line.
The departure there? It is 0.3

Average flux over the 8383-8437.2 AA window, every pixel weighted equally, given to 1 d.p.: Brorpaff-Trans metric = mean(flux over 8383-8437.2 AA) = 18.5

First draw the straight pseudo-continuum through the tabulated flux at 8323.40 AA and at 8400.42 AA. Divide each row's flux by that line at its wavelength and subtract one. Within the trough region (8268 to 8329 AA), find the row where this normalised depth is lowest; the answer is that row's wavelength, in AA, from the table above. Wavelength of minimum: 8281.35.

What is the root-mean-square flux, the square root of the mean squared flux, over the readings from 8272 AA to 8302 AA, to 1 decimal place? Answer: 20.0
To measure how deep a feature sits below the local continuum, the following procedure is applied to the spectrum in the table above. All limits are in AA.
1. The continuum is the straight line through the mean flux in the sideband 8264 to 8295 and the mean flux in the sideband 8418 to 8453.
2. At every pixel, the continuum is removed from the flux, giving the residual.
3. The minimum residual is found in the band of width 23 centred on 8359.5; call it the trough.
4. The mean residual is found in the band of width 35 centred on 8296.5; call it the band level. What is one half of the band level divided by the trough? -0.8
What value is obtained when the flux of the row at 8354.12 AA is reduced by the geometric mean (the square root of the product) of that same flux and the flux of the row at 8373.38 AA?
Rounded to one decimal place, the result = -0.4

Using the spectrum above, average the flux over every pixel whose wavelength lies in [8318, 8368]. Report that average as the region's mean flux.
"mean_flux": 18.9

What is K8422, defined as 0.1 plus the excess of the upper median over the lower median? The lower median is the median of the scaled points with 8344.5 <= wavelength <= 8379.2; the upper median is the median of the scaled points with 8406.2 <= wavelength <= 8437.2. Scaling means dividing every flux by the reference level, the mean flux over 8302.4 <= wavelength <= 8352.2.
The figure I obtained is 0.093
